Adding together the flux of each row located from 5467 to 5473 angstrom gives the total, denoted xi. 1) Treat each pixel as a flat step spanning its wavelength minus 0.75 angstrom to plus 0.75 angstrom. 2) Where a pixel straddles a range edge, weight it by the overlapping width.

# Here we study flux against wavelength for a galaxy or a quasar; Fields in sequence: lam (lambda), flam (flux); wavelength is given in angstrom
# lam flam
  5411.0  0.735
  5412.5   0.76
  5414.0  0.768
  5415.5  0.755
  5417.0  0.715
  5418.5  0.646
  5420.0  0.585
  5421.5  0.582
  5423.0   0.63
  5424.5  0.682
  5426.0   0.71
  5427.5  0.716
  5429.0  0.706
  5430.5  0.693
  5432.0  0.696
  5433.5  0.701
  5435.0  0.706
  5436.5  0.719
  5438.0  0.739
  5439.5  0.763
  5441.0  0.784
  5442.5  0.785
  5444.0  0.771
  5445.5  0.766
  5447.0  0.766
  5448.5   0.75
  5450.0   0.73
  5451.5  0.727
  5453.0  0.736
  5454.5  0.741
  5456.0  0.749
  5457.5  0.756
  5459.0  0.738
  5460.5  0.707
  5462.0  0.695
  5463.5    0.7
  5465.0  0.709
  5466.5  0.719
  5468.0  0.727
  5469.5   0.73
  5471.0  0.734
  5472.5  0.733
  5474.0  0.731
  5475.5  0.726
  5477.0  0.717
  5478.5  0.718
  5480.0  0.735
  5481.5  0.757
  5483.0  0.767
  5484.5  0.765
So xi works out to 2.92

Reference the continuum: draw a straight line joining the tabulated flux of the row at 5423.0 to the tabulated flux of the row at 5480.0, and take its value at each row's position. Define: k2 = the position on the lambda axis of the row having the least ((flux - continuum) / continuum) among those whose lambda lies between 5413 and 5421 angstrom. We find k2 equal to 5420.0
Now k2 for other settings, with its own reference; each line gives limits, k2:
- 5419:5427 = 5421.5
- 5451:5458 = 5451.5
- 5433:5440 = 5433.5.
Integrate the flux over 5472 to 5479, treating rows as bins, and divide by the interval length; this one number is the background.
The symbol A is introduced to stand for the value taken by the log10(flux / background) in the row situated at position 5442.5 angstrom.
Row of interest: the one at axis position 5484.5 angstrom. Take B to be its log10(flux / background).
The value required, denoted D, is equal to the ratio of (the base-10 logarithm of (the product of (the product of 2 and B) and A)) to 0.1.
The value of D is -28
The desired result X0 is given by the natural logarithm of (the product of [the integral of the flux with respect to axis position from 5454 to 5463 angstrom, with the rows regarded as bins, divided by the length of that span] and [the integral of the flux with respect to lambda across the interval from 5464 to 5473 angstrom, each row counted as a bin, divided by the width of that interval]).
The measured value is -0.64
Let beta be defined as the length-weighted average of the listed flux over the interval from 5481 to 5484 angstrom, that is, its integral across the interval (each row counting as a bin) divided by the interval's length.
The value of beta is 0.763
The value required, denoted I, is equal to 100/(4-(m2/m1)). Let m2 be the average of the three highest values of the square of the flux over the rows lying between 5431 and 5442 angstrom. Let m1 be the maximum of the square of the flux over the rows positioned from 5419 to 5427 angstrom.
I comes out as 35.1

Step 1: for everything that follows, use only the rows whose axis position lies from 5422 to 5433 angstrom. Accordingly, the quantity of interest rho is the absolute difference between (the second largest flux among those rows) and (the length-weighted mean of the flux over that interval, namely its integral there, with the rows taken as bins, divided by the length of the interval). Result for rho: 0.022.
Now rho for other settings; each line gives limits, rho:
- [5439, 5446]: 0.010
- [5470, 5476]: 0.002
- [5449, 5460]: 0.010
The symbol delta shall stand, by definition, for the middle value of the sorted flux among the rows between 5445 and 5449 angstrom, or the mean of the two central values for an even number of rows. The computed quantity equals 0.77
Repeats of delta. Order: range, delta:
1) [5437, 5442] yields 0.76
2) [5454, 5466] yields 0.72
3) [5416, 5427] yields 0.65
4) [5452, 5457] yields 0.74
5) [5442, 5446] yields 0.77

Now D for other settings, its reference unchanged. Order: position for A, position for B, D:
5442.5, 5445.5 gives -28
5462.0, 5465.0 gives -35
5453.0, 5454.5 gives -39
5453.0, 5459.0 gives -40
